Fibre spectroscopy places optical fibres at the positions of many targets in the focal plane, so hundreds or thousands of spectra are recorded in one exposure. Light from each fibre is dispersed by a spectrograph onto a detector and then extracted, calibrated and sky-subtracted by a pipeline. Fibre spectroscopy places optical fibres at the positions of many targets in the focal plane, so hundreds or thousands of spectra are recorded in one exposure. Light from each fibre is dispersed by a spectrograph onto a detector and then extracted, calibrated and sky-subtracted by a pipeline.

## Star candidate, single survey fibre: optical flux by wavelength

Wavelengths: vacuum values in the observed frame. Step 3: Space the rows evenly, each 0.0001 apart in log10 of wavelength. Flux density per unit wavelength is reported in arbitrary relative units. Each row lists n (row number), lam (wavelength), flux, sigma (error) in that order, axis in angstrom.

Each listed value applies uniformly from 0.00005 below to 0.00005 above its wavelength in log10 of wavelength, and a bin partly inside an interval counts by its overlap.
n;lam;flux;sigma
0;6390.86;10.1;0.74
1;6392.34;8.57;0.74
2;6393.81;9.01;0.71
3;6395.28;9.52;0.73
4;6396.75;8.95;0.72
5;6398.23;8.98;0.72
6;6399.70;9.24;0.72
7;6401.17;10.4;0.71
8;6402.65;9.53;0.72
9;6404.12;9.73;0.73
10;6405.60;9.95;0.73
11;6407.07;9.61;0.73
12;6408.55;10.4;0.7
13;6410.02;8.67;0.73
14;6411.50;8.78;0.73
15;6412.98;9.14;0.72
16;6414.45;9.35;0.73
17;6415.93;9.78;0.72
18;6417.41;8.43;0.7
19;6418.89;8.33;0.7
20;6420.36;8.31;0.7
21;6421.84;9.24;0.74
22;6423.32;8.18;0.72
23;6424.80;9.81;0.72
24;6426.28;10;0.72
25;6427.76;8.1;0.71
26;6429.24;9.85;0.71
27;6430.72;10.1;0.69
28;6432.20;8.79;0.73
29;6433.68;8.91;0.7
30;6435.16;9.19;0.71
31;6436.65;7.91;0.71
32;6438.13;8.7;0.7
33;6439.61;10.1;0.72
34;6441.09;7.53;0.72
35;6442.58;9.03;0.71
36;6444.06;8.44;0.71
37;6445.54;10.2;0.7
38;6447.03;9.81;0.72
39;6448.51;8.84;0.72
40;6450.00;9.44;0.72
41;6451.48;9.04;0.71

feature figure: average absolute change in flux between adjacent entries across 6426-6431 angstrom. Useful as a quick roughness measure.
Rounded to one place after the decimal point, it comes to 1.3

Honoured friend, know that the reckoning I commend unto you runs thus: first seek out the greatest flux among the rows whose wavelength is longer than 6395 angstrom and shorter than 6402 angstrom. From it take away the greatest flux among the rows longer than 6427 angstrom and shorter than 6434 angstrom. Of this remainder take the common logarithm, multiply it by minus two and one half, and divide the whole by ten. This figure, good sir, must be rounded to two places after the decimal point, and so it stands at 0.13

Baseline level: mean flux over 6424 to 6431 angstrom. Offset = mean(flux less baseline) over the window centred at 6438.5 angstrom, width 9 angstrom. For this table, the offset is -0.8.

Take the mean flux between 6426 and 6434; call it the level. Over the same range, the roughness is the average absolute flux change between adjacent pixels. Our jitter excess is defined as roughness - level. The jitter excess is -8.2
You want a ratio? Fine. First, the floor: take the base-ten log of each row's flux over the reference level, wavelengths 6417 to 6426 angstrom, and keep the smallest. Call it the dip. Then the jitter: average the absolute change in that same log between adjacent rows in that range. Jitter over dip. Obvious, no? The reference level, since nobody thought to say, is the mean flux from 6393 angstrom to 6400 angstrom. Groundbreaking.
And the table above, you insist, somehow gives -0.8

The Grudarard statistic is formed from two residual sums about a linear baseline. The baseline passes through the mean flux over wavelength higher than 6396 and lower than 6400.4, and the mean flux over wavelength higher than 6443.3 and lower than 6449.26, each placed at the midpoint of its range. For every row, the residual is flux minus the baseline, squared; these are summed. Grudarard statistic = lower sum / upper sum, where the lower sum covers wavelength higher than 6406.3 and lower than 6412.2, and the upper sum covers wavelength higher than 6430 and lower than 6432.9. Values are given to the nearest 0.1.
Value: 2.3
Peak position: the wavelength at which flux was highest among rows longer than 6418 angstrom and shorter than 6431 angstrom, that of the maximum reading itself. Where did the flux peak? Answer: 6430.72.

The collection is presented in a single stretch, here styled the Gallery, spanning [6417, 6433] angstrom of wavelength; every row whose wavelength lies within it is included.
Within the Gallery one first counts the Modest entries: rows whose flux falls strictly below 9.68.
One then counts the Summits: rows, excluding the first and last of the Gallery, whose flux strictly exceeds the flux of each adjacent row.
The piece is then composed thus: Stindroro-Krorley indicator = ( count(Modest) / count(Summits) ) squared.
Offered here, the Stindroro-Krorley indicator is 5.4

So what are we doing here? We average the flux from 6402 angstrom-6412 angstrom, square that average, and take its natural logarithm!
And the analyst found 4.51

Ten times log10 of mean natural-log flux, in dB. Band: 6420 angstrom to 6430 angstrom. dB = 3.43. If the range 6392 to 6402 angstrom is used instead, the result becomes 3.47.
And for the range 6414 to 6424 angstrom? 3.37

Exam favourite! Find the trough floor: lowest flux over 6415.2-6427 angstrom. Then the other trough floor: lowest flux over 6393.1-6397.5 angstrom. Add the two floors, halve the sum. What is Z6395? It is 8.6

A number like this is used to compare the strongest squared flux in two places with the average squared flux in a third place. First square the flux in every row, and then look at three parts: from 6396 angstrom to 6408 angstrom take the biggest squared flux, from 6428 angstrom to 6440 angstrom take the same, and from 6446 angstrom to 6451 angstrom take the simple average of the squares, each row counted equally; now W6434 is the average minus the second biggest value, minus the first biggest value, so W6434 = -122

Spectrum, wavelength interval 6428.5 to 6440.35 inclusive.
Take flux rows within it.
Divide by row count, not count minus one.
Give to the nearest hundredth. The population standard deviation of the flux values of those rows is 0.73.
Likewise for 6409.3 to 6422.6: 0.48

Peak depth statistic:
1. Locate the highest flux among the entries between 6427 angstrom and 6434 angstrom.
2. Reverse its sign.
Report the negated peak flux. -10.1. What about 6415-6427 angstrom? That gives -10.0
